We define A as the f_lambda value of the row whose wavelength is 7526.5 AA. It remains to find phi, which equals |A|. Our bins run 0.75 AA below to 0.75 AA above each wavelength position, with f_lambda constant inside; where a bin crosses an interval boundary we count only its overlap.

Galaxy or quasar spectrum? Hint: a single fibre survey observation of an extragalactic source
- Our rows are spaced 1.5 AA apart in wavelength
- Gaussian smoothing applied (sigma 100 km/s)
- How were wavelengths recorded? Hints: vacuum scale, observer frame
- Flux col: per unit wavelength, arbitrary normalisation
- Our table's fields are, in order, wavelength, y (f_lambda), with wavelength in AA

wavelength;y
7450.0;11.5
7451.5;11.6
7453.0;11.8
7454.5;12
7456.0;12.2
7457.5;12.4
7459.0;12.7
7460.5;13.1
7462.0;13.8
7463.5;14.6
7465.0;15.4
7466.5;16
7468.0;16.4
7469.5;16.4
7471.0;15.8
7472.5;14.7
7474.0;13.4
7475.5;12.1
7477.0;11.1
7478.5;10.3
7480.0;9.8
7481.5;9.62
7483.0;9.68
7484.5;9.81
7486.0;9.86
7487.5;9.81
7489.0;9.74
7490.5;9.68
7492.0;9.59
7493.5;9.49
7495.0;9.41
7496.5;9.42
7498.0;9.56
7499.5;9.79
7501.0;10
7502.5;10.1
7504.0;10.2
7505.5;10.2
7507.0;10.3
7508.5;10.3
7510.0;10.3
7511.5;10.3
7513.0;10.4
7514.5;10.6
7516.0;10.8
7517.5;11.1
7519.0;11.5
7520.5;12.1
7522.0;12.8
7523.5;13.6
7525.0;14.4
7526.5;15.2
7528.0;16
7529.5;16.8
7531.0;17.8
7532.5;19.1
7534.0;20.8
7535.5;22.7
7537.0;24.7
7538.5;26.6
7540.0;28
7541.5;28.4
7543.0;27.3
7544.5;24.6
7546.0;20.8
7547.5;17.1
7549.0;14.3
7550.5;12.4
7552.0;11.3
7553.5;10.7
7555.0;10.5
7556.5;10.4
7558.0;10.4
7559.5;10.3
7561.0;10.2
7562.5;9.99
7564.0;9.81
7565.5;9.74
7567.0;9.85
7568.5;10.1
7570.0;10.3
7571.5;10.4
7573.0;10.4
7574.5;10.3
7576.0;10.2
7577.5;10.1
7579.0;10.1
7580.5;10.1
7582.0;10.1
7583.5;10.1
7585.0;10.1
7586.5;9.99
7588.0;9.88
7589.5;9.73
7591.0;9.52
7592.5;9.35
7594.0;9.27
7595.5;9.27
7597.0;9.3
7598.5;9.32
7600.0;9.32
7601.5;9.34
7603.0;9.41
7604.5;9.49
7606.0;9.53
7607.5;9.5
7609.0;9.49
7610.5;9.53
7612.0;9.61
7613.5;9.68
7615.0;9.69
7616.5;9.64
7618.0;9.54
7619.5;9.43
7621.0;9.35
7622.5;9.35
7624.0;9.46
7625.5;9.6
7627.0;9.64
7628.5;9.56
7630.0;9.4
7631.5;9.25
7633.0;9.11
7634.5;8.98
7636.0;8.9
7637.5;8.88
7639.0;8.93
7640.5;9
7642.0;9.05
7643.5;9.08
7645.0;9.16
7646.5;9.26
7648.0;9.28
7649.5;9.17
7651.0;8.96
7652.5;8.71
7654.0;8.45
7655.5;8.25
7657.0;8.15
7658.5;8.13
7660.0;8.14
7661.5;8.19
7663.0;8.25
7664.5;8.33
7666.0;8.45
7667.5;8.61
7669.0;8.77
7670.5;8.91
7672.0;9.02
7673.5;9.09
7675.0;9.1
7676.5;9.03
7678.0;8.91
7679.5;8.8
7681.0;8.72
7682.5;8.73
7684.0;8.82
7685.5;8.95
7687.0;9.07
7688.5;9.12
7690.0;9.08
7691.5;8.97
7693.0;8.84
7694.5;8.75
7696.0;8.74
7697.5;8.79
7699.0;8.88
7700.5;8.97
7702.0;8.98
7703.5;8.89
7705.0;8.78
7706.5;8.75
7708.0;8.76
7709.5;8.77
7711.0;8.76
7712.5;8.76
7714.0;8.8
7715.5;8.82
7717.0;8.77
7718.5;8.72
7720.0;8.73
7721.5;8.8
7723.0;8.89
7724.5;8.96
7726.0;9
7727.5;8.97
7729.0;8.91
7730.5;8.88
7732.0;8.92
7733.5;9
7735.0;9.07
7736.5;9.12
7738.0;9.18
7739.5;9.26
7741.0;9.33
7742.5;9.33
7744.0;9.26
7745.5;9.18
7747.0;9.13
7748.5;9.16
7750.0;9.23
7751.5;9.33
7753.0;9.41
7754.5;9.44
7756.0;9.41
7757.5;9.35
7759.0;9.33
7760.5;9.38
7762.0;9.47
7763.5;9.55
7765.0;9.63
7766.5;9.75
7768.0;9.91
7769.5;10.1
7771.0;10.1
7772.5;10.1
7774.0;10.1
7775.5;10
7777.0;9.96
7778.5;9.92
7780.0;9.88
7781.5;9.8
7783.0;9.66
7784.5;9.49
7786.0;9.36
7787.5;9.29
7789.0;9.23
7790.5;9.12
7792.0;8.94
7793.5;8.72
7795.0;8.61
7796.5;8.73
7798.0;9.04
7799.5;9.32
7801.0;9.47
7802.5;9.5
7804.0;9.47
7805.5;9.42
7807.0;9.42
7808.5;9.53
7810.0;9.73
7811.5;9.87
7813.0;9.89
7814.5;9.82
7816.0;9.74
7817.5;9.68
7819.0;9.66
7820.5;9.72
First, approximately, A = 15.2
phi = 15.2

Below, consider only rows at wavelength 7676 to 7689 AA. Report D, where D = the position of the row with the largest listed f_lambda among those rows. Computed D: 7688.5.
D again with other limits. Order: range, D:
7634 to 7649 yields 7648.0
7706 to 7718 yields 7715.5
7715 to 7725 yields 7724.5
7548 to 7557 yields 7549.0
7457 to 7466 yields 7465.0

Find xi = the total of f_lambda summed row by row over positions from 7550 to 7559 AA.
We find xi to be 66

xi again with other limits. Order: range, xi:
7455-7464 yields 79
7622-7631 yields 57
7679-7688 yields 53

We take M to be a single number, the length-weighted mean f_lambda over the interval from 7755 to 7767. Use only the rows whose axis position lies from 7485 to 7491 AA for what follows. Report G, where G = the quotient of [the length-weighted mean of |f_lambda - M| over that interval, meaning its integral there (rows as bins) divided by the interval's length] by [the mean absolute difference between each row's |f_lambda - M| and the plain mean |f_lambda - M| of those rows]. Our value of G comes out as 4.8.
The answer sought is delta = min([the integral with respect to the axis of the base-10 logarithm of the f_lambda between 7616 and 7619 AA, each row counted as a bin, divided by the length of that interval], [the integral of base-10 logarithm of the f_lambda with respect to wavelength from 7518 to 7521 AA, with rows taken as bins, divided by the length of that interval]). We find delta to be 0.981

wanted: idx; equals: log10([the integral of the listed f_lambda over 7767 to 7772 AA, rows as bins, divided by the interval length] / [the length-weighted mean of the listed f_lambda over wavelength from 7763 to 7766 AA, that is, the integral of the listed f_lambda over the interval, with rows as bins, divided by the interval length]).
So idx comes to 0.019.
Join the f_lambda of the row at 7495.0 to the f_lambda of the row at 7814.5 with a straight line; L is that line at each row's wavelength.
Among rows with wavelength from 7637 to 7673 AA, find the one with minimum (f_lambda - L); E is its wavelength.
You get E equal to 7658.5 AA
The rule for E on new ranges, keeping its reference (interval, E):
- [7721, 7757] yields 7721.5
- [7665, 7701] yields 7666.0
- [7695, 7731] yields 7718.5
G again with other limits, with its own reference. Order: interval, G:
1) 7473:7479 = 2.4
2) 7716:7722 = 24.0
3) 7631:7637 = 3.6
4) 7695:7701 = 8.0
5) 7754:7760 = 2.3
